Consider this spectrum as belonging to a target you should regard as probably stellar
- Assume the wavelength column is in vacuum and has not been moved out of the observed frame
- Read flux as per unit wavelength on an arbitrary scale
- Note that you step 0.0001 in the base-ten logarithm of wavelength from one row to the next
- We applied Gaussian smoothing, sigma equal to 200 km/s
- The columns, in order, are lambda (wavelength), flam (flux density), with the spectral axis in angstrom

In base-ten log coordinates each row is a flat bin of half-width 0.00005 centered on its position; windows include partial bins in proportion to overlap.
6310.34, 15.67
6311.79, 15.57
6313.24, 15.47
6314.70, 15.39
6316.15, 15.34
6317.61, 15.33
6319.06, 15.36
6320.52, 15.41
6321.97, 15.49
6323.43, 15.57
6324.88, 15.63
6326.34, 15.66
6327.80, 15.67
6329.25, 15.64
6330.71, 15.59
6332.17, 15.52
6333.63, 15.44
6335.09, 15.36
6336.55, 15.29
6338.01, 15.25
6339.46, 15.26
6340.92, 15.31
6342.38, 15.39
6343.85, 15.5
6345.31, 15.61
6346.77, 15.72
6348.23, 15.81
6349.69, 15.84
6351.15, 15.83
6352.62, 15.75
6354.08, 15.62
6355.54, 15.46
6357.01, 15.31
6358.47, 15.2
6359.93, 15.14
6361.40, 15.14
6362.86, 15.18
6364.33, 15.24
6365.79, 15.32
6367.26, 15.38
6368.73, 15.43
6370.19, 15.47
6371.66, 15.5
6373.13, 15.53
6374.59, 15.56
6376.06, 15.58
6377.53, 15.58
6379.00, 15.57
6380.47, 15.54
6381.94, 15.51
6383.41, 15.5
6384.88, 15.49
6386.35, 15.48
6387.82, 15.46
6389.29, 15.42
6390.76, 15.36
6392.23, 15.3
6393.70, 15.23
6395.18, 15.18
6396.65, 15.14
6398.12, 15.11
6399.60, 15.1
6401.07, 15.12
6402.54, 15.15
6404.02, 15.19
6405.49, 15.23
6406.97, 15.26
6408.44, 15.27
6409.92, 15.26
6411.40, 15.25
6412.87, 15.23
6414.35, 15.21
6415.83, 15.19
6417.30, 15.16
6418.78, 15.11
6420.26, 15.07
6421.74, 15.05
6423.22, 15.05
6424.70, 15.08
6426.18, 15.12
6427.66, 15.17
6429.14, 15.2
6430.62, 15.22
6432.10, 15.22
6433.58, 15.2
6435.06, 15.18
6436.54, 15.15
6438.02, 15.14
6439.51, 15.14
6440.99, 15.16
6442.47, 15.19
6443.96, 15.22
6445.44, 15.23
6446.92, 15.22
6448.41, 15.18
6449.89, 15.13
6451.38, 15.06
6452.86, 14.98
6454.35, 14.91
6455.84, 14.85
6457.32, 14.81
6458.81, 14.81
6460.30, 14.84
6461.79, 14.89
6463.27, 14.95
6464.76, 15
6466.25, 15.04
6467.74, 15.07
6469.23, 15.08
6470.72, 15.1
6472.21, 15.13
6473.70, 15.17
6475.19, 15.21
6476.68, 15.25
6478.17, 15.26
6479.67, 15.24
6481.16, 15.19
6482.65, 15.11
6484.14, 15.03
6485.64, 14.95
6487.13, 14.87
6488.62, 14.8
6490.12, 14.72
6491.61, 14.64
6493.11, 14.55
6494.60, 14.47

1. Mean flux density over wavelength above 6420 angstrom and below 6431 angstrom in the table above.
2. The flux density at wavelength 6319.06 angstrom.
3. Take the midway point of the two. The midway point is 15.2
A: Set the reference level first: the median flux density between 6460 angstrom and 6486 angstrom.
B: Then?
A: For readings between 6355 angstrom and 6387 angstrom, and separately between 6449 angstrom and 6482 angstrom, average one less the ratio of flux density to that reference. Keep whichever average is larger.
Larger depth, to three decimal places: 0.003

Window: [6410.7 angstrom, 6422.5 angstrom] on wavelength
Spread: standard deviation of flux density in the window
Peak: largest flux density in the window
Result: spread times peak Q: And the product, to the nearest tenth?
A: 1.1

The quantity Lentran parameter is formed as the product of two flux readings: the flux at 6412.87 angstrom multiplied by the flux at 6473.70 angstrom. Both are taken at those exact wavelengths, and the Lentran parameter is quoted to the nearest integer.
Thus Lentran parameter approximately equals 231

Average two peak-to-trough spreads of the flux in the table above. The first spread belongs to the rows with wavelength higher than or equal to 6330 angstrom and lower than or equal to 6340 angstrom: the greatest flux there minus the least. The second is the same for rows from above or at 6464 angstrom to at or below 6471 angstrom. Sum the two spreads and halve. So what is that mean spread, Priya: 0.22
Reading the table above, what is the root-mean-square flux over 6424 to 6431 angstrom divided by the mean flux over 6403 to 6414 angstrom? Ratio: 0.995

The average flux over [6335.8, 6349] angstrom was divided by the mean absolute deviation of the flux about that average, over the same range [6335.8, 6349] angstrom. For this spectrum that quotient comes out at 87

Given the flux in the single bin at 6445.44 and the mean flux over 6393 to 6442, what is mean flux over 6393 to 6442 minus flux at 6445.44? -0.06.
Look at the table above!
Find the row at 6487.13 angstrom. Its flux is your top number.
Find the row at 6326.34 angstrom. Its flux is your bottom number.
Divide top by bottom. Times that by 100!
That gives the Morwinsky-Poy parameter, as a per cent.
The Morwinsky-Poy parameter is 95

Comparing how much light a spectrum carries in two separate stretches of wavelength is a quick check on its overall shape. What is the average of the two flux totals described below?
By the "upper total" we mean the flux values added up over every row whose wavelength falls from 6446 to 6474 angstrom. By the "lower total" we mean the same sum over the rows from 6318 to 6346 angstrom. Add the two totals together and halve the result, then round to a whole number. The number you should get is 290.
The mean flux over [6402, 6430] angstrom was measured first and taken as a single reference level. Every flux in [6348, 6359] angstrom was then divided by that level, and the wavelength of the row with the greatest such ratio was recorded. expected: 6349.69 angstrom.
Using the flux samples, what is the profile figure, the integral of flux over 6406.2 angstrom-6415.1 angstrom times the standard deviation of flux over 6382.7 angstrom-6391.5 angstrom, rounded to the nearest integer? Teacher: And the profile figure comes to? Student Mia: 7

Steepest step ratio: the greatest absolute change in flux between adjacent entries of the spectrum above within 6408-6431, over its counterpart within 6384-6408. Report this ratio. 0.71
